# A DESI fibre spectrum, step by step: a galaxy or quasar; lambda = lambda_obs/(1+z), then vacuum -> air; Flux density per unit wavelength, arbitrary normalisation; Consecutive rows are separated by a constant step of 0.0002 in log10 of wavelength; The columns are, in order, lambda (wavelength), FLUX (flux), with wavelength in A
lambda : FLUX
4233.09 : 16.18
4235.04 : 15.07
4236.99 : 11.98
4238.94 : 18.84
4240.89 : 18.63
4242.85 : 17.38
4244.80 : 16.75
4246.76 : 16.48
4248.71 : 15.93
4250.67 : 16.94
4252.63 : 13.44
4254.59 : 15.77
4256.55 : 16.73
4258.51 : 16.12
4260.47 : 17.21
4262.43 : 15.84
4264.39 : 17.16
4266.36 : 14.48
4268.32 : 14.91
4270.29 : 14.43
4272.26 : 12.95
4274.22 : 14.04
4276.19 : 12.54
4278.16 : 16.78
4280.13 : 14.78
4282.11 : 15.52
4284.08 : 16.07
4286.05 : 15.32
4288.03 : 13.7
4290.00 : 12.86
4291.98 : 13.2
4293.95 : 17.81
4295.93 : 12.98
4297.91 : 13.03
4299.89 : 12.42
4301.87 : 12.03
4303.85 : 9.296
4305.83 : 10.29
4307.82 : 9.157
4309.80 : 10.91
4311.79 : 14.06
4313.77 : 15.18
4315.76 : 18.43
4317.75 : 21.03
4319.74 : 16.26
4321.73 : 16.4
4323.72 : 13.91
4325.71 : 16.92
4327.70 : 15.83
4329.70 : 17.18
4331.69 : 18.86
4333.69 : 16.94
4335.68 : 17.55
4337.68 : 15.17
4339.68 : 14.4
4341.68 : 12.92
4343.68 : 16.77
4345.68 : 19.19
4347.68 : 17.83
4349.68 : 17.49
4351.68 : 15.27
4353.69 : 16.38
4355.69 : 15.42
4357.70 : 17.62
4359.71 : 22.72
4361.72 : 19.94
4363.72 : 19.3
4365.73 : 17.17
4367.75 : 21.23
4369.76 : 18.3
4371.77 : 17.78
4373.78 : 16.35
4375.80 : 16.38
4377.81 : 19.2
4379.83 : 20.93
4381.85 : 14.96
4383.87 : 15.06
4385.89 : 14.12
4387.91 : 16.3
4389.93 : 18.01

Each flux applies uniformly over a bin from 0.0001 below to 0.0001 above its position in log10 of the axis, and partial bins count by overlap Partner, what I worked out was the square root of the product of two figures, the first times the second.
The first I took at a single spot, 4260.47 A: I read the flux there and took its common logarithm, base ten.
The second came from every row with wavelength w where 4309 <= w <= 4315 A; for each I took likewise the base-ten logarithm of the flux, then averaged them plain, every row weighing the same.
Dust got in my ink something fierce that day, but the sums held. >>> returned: 1.18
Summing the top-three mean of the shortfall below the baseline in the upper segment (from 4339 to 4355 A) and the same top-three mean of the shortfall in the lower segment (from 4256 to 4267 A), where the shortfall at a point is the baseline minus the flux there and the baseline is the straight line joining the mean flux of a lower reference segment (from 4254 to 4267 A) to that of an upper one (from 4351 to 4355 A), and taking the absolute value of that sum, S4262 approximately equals 2.4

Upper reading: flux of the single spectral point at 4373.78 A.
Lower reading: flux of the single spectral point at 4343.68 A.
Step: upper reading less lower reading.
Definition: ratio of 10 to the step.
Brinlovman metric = -24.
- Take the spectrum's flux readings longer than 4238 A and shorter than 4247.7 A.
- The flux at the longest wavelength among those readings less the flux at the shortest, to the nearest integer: -2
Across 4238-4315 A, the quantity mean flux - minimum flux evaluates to 6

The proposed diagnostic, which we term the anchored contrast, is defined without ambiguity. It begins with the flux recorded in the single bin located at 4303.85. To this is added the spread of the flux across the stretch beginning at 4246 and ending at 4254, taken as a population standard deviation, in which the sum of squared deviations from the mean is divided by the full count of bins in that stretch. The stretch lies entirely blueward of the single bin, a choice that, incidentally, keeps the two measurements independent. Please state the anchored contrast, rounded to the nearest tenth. 10.6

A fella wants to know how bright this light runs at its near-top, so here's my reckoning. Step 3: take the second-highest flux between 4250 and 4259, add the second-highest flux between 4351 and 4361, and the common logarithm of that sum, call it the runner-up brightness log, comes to 1.54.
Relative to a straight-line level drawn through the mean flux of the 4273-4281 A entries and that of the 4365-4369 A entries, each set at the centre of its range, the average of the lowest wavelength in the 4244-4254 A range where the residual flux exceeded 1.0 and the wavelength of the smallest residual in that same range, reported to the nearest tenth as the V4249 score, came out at 4248.7 A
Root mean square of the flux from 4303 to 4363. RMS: 16.3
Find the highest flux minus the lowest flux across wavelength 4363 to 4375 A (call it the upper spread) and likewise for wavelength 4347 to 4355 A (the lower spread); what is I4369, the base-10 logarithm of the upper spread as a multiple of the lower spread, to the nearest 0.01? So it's 0.28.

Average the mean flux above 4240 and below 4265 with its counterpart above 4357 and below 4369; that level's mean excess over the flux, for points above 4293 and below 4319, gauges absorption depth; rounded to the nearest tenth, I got 4.5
